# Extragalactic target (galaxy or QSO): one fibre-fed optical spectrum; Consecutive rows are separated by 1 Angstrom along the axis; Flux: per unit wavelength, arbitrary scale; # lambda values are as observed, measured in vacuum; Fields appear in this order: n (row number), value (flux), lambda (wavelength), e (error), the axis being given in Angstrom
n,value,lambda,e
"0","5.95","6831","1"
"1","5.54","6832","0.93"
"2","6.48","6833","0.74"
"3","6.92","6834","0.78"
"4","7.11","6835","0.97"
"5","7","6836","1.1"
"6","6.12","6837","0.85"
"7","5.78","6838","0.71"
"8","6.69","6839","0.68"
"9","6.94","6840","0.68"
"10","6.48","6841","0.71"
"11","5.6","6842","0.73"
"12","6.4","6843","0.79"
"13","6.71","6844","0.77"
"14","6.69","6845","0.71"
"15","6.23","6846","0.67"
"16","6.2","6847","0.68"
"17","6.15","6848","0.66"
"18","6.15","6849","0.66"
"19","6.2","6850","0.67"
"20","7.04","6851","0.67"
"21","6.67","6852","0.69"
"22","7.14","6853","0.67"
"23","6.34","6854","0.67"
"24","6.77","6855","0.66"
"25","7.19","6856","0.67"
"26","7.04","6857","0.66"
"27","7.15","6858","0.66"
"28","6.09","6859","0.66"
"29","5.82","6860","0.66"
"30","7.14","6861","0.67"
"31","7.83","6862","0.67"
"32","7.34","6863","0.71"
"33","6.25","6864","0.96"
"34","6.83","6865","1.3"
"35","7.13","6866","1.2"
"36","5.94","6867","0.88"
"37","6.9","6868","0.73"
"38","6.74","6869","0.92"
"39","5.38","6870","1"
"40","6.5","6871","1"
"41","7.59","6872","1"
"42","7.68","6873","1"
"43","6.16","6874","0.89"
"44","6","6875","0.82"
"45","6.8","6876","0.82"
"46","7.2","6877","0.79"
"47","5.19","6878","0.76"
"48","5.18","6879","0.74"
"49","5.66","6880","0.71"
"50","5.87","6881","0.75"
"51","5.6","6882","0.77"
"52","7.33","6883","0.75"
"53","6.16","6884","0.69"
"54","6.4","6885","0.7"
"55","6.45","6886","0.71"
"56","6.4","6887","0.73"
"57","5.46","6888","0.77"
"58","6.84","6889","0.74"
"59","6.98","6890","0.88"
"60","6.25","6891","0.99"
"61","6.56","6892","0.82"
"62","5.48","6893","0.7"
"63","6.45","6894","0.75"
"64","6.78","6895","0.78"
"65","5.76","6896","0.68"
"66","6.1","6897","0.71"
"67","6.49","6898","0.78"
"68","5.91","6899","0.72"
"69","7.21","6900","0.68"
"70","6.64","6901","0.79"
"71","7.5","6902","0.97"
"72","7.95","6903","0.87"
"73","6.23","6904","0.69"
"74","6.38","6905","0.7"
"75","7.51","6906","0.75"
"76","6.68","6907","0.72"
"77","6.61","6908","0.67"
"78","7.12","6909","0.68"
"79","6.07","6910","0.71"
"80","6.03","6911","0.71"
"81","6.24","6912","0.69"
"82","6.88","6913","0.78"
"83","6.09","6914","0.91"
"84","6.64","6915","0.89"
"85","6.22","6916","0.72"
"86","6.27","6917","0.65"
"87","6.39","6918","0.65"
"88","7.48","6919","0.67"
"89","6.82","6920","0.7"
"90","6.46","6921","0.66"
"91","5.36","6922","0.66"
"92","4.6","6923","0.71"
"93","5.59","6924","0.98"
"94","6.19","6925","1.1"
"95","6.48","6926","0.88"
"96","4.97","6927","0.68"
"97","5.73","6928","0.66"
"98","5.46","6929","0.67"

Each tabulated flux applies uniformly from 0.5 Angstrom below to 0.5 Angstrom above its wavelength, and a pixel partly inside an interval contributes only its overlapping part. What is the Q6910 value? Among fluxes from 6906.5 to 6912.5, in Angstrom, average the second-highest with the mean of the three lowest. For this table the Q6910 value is 6.4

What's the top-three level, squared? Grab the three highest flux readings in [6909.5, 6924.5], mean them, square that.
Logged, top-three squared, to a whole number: 50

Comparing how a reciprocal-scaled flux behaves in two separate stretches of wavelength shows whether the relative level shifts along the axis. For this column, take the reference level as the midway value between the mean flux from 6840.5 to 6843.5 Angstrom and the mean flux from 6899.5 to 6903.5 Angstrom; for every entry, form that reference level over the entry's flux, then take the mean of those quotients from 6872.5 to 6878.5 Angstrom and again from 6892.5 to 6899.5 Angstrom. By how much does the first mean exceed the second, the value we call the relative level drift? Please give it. -0.050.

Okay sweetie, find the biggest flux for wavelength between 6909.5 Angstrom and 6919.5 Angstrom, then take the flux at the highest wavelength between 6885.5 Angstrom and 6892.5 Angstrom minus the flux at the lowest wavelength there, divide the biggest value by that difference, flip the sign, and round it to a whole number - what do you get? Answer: -68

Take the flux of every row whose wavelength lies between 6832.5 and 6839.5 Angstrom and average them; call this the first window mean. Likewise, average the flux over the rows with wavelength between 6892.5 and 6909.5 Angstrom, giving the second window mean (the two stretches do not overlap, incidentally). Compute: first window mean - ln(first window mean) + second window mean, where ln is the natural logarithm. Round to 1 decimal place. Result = 11.3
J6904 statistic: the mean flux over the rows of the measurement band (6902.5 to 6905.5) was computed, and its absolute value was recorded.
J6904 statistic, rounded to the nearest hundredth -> 6.85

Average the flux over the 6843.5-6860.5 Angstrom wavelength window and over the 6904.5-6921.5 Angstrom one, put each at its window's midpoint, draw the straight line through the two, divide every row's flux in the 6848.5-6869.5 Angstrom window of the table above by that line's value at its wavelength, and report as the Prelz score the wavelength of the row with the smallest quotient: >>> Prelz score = 6860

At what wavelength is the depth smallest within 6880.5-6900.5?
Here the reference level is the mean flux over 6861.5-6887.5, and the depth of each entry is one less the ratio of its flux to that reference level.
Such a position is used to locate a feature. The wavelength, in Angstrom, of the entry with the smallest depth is 6883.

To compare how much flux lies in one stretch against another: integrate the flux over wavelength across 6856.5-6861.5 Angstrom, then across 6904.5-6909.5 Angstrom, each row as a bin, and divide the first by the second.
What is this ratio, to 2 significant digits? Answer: 0.97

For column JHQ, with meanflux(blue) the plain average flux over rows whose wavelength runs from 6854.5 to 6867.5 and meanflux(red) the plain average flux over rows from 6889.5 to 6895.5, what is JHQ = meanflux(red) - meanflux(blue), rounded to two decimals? -0.39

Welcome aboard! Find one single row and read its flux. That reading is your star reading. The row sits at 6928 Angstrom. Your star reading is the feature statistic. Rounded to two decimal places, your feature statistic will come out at 5.73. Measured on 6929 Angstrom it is 5.46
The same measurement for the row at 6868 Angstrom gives 6.90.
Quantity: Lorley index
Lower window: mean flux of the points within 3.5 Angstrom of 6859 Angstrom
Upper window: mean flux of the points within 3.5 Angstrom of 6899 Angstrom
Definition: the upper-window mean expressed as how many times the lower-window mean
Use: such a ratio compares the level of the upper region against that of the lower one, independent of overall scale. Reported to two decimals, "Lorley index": 0.95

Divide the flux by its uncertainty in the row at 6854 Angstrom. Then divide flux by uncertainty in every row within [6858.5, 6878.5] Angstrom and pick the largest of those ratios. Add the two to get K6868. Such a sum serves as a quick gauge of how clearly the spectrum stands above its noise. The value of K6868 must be 21.1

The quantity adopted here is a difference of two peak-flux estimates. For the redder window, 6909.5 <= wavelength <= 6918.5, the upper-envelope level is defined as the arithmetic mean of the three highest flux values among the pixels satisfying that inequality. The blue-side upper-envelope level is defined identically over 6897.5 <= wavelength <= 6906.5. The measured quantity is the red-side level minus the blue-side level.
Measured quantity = -1.02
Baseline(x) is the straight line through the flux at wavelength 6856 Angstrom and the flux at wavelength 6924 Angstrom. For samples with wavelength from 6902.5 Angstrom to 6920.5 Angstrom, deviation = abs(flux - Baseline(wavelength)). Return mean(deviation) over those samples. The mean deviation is 0.76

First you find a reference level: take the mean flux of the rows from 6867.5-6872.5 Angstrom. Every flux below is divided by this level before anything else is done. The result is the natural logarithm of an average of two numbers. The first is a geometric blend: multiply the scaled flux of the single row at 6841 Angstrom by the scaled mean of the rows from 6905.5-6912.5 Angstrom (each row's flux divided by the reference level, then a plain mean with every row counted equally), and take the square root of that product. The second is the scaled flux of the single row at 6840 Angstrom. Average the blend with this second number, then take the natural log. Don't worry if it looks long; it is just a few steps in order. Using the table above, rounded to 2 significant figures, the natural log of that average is 0.018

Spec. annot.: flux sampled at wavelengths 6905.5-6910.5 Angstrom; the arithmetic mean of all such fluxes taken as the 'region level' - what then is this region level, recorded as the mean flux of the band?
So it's 6.80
